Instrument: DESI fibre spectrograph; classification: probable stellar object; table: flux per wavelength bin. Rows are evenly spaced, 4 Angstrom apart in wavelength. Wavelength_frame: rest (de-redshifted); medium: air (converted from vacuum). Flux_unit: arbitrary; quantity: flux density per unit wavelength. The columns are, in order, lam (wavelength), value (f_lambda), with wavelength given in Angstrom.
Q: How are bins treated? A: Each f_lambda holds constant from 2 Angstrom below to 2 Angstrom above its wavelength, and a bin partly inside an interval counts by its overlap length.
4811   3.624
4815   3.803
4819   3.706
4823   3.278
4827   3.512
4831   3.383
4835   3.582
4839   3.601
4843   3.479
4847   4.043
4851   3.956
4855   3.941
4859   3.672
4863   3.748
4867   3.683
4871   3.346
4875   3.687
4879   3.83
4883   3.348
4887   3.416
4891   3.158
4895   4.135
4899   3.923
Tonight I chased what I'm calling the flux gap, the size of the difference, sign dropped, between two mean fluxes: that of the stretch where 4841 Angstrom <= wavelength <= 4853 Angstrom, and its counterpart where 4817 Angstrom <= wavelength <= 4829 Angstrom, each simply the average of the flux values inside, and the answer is 0.33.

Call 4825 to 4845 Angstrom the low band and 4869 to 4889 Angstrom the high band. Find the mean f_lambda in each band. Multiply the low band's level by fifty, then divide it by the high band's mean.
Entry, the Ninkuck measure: 50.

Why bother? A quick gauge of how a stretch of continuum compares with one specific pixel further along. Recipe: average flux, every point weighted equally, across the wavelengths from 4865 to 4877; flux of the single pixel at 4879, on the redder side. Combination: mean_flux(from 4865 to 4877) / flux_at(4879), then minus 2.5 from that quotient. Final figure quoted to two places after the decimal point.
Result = -1.57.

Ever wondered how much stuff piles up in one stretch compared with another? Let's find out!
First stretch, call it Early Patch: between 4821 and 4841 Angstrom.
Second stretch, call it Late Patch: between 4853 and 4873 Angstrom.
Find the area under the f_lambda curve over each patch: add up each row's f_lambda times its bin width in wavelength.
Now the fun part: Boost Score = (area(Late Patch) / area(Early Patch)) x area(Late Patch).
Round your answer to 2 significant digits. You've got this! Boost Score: 78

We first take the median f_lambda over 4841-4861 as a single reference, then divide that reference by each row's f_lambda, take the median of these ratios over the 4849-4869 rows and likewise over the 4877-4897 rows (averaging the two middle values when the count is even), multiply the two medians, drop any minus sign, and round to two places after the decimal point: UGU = 1.21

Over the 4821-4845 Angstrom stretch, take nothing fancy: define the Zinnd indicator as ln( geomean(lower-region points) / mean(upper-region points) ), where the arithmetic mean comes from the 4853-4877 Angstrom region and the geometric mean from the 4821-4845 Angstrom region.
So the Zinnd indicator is -0.06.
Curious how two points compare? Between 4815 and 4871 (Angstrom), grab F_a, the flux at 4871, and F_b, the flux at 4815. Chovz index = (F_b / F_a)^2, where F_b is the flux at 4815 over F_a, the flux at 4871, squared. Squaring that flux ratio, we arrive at 1.3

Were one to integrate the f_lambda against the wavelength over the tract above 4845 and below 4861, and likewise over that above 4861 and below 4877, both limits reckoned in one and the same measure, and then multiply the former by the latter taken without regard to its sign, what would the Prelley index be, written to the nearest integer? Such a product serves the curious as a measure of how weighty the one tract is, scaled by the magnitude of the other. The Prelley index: 3613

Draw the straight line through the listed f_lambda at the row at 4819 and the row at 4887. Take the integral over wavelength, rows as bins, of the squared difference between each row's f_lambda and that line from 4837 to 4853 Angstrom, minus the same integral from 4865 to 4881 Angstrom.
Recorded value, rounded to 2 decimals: 0.52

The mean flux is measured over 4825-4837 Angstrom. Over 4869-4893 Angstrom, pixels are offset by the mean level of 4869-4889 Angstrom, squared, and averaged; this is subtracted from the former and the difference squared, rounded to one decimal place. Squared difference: 11.8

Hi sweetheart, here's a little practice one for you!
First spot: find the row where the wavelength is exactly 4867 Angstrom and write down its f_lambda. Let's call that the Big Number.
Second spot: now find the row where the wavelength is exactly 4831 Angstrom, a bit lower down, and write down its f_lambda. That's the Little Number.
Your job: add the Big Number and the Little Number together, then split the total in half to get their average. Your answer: 3.53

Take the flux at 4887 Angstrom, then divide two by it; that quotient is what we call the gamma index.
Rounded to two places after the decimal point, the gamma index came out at 0.59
